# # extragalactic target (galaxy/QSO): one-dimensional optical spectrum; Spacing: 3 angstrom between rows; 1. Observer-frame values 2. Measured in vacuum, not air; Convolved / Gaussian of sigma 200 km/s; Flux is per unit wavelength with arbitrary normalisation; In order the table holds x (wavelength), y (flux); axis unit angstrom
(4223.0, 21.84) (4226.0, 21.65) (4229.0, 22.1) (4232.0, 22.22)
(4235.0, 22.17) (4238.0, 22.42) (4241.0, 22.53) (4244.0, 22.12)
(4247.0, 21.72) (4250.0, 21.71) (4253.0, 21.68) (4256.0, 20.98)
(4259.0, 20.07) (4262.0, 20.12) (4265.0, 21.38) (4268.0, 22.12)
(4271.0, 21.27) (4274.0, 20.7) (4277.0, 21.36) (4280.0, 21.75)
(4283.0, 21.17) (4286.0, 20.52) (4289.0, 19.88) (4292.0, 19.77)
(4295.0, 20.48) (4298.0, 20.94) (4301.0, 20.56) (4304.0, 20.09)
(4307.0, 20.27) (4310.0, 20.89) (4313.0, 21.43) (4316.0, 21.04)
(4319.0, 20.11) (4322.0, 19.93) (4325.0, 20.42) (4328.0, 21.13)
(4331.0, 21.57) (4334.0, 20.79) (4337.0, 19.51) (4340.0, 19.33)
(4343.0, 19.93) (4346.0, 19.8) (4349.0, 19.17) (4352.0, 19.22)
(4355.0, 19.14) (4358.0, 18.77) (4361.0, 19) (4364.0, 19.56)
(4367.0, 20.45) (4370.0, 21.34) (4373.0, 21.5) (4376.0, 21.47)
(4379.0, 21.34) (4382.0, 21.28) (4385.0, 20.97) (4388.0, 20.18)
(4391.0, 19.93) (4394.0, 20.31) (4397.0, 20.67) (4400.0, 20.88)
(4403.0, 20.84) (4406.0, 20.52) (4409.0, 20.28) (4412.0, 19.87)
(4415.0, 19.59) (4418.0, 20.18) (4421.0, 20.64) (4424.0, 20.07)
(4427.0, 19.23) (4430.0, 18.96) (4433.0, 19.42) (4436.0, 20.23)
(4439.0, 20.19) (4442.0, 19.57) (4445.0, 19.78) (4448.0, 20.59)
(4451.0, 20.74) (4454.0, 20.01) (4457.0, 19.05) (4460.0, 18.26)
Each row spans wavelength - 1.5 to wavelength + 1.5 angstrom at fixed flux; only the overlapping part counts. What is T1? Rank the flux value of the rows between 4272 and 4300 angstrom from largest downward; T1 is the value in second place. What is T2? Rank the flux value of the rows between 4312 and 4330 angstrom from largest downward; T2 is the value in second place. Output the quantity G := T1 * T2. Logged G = 451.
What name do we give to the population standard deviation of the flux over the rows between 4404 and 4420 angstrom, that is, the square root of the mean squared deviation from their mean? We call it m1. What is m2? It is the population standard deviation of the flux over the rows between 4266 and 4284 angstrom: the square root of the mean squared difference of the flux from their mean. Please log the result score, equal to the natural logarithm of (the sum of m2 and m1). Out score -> -0.3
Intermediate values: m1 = 0.32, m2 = 0.4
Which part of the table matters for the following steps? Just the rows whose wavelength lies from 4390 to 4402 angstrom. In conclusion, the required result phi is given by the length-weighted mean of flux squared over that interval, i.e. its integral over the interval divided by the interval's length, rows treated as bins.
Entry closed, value 420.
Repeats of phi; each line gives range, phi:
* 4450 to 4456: 410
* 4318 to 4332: 425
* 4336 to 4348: 385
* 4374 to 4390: 442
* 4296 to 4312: 423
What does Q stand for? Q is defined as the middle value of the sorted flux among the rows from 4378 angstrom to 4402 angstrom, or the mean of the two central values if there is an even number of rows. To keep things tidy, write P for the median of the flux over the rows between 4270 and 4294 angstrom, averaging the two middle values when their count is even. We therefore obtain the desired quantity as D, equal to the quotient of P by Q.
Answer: 1.01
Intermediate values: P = 20.9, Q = 20.8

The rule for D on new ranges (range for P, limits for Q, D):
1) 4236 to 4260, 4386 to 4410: 1.06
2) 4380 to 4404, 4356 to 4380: 0.99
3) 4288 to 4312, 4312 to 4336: 0.97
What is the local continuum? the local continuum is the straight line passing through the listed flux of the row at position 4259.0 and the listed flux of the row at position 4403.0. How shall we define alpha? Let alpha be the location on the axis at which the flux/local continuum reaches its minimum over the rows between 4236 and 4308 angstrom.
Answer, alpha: 4292.0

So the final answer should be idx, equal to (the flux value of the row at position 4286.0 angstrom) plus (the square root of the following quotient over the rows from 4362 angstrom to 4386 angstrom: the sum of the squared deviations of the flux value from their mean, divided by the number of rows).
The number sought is 21.1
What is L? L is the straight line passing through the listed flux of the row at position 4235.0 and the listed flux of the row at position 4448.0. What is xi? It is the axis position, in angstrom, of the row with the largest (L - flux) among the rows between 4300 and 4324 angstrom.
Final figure 4322.0 angstrom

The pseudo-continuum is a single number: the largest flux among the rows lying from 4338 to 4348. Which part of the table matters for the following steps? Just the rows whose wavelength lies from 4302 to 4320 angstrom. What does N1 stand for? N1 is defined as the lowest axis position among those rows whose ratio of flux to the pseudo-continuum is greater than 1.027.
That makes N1 4310.0 angstrom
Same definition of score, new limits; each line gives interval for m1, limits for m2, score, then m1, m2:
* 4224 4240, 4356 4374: 0.3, 0.25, 1.1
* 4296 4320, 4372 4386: -0.4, 0.46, 0.2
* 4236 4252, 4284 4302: -0.3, 0.34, 0.4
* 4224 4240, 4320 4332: -0.1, 0.25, 0.6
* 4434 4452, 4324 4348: 0.2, 0.41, 0.8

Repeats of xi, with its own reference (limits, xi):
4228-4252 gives 4247.0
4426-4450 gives 4430.0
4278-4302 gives 4292.0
